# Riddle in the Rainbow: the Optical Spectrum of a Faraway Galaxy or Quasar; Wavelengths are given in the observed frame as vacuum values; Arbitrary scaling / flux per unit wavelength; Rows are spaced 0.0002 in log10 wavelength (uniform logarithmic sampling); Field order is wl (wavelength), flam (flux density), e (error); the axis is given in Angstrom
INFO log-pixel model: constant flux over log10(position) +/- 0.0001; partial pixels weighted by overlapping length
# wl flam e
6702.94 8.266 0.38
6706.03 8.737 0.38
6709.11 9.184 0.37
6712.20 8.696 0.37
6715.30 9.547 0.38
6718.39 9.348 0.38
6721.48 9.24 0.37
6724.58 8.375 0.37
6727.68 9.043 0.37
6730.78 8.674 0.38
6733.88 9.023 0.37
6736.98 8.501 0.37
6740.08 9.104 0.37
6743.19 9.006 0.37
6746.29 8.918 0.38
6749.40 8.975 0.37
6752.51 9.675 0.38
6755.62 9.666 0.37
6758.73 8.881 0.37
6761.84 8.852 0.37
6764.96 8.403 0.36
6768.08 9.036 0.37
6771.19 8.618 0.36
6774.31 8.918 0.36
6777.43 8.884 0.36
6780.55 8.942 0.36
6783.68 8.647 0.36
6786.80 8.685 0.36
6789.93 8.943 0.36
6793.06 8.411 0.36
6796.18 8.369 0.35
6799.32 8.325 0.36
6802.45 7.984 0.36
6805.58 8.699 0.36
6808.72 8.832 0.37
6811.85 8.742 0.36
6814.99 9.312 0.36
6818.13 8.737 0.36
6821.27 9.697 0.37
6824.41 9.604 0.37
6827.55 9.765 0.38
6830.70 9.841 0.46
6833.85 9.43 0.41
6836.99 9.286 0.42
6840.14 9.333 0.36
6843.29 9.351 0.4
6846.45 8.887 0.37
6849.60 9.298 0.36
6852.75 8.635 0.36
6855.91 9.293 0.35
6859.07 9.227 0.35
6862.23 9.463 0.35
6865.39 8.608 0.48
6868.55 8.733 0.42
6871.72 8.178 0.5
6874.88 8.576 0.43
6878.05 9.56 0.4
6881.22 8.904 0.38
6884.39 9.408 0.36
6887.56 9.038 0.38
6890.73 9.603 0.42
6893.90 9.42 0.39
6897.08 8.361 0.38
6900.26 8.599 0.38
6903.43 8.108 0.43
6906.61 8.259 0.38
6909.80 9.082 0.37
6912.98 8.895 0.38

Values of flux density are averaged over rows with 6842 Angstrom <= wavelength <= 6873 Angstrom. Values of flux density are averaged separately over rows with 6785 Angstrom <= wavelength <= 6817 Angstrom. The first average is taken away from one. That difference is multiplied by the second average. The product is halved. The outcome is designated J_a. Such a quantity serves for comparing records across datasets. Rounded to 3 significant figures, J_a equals -34.4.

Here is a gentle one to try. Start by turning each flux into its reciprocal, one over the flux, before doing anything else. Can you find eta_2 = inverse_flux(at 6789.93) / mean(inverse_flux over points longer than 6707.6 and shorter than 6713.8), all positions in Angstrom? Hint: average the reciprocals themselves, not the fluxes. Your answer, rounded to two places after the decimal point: 1.00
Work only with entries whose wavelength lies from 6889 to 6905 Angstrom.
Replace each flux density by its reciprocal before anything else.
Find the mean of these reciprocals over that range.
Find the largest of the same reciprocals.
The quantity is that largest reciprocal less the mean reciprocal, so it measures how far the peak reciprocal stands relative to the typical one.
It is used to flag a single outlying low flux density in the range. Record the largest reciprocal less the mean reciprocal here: 0.0094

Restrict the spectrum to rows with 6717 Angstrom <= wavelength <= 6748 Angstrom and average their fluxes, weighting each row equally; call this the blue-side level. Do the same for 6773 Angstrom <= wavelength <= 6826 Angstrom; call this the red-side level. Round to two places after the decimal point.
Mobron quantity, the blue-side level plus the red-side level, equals 17.73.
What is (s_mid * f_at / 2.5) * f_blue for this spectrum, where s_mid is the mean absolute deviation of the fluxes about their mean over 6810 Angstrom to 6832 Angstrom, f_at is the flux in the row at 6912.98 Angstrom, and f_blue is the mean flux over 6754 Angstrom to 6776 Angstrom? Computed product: 12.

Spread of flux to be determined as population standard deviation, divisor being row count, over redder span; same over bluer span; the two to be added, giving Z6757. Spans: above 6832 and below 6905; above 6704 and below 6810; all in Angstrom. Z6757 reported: 0.820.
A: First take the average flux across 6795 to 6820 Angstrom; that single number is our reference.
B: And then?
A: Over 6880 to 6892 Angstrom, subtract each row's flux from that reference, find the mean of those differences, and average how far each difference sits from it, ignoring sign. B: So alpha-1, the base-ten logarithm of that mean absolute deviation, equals -0.57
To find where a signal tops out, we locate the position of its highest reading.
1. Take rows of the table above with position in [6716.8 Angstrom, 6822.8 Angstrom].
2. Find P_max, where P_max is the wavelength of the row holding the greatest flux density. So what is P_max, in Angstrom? 6821.27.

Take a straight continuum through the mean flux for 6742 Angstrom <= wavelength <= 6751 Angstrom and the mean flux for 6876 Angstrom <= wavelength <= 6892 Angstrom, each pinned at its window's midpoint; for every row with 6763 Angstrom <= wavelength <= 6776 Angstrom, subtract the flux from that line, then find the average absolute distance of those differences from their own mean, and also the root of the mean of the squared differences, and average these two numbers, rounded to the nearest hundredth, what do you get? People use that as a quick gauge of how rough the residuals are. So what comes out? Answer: 0.30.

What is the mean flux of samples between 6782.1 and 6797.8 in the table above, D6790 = 8.61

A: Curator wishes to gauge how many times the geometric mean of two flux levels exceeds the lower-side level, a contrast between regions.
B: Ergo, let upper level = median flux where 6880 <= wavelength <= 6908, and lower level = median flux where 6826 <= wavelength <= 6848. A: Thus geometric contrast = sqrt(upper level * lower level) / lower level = 0.98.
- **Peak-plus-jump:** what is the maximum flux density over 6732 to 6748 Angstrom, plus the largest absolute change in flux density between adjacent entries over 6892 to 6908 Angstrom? 10.2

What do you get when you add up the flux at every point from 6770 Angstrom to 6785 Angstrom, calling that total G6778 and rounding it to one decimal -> 44.0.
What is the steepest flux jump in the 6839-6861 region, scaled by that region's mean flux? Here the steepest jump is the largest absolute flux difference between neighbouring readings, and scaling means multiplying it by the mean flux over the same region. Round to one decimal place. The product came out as 6.1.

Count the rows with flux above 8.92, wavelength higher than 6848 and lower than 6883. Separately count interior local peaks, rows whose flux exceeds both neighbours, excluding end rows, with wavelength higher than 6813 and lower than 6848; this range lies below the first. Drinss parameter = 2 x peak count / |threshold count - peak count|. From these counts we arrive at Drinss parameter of 3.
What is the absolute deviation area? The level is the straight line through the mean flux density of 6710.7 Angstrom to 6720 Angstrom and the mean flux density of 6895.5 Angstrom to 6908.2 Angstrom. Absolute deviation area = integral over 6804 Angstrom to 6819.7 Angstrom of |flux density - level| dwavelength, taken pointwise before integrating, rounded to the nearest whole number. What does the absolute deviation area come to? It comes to 2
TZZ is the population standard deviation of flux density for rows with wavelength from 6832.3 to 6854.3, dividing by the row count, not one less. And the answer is 0.27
